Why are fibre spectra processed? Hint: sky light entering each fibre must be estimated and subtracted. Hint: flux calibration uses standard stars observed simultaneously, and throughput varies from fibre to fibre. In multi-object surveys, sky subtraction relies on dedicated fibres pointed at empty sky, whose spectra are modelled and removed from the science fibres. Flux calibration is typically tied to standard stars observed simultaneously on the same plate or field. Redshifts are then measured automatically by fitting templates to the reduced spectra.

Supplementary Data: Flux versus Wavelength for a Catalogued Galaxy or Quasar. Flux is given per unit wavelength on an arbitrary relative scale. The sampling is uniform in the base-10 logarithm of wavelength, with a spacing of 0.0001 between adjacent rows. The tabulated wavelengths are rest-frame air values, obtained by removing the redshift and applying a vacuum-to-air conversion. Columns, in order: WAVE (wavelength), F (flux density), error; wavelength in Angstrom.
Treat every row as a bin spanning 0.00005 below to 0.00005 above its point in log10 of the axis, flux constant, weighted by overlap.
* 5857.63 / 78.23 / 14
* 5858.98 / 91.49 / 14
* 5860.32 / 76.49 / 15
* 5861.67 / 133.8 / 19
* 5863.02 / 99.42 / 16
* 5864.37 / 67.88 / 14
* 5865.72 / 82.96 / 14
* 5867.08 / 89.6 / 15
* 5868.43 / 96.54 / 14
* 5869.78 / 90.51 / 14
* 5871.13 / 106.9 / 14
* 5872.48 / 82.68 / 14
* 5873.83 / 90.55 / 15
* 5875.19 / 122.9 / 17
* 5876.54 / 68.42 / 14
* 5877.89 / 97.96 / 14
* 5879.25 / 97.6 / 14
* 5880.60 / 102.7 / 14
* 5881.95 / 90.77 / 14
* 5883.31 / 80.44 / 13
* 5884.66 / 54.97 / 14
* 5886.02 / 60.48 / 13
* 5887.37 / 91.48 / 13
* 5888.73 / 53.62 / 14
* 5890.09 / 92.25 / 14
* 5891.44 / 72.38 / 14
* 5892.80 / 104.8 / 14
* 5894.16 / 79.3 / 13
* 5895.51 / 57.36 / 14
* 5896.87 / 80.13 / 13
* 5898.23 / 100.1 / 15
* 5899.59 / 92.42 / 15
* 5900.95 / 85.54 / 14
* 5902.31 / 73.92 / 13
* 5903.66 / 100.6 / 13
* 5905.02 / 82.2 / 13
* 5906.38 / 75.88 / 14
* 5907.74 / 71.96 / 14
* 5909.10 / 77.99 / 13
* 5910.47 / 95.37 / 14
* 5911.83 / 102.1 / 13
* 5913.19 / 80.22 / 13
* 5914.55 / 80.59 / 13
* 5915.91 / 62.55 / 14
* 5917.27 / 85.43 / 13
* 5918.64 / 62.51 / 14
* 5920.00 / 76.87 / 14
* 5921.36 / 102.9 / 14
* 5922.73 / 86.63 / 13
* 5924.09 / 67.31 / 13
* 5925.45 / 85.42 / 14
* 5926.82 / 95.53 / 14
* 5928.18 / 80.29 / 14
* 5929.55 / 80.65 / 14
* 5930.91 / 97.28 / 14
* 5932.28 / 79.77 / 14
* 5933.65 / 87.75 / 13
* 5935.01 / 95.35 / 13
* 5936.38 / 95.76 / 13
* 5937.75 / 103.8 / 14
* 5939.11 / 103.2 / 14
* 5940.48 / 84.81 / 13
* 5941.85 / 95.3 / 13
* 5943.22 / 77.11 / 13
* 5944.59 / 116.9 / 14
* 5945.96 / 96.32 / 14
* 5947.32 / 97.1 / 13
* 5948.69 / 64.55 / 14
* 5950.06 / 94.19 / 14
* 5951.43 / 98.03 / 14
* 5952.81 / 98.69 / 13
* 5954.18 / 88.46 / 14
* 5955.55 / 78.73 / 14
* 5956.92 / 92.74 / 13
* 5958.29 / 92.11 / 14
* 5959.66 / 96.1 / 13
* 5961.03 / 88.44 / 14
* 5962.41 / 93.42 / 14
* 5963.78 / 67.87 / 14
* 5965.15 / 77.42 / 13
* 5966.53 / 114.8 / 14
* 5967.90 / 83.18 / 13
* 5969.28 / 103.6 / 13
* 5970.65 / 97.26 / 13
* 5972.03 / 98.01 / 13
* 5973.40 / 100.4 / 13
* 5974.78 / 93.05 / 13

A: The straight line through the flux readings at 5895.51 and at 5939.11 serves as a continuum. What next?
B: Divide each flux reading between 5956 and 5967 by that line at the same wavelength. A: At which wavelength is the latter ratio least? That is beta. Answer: 5963.78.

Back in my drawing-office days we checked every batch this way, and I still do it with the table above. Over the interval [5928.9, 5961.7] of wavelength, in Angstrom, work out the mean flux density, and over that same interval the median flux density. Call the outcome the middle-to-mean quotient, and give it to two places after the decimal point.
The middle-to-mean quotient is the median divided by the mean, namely 1.03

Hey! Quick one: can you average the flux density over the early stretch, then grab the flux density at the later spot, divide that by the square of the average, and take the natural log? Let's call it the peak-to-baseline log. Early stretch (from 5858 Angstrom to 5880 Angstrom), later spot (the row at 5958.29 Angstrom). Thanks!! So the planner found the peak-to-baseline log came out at -4.55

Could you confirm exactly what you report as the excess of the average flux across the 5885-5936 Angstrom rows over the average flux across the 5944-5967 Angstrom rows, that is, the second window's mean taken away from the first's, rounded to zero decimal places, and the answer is -9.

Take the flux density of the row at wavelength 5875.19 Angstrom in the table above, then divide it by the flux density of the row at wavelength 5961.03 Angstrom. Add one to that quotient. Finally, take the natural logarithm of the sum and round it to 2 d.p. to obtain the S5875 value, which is 0.87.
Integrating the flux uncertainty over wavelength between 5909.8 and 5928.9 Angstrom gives 259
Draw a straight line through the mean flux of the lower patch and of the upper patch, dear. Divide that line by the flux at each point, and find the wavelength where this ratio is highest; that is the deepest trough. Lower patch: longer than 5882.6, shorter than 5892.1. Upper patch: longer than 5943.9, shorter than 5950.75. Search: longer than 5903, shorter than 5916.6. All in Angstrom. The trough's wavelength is 5915.91 Angstrom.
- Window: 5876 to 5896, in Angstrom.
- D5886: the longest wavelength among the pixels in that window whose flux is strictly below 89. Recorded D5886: 5895.51 Angstrom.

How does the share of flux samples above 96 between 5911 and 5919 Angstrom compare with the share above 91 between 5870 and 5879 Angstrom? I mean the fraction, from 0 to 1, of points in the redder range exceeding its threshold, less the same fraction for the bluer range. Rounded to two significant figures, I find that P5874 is -0.33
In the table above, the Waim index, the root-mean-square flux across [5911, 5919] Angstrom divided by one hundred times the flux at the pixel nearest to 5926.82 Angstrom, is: 0.0084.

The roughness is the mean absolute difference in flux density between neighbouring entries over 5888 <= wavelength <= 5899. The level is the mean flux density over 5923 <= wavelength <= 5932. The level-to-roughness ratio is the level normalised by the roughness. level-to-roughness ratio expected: 3.3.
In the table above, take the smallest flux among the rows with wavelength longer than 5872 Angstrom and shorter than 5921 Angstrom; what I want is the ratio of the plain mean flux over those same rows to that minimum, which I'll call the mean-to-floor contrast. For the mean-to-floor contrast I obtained 1.55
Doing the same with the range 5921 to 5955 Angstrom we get 1.41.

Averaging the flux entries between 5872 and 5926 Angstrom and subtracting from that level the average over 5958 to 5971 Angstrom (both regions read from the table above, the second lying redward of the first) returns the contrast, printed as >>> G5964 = -8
